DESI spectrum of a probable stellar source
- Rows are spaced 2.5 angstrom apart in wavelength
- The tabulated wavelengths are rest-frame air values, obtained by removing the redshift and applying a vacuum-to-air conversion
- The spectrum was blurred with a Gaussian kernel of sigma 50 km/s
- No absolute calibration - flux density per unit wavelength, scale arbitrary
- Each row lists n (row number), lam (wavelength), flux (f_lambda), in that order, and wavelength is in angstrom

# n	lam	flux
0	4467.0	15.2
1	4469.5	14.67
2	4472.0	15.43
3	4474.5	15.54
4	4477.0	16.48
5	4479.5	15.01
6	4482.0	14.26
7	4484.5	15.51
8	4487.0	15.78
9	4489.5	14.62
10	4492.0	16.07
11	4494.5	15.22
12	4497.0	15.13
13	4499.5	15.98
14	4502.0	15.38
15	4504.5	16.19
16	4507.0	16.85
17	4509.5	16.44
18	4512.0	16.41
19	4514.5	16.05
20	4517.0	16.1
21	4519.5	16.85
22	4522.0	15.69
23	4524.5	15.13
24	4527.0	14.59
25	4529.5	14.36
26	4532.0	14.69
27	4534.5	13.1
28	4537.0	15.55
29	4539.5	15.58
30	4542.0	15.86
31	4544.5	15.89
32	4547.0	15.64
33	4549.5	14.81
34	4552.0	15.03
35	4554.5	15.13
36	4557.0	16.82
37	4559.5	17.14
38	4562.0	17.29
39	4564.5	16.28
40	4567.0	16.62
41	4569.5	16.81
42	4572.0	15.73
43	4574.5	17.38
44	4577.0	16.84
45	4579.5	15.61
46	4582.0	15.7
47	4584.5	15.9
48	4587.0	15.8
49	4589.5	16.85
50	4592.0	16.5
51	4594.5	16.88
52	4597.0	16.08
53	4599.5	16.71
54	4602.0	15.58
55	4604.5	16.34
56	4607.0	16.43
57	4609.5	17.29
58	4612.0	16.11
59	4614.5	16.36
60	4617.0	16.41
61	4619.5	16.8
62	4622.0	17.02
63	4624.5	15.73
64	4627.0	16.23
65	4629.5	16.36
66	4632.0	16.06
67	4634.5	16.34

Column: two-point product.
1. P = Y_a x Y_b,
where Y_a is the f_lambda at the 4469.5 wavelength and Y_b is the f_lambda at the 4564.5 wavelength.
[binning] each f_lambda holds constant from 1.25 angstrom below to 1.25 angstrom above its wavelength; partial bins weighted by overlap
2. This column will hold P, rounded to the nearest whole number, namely 239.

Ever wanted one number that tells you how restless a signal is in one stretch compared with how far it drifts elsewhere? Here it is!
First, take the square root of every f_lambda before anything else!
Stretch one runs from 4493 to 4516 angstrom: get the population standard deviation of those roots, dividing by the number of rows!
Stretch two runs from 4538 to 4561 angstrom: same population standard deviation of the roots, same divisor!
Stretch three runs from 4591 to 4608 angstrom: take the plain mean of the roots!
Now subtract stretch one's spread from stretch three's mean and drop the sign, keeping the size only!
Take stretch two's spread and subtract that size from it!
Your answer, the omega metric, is -3.88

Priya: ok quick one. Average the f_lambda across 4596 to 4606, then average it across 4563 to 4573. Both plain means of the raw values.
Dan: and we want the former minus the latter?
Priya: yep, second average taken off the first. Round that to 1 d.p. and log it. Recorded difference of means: -0.2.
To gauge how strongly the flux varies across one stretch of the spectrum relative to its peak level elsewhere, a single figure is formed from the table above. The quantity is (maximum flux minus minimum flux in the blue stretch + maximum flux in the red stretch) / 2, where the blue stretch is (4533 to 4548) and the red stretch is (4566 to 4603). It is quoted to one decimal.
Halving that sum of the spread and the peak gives 10.1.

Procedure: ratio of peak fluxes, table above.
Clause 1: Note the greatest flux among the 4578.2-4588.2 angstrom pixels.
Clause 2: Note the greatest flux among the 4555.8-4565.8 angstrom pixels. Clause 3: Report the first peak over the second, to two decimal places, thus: 0.92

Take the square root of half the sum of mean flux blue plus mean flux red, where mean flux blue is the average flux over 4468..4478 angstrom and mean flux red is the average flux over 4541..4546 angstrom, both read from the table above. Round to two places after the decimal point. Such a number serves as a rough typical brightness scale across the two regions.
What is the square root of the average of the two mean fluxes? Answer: 3.96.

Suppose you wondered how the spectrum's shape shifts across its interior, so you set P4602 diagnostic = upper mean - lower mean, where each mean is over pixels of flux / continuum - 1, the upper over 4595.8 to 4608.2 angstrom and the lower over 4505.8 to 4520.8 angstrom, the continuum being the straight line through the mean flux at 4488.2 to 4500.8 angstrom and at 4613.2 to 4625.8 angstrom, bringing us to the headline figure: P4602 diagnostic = -0.06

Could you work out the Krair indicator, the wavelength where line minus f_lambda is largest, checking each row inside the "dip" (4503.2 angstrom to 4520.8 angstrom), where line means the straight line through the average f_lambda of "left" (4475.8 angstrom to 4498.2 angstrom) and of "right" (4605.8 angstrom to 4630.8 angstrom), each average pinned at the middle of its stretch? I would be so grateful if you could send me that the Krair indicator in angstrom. 4514.5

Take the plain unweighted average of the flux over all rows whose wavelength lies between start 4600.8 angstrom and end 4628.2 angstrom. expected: 16.4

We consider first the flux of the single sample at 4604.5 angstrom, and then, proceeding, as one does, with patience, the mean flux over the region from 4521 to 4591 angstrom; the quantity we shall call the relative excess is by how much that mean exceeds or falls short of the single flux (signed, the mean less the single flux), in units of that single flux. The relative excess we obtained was -0.034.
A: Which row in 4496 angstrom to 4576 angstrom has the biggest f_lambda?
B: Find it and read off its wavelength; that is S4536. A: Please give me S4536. 4574.5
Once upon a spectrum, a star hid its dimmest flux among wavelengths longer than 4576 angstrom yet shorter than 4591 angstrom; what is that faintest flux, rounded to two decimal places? 15.61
